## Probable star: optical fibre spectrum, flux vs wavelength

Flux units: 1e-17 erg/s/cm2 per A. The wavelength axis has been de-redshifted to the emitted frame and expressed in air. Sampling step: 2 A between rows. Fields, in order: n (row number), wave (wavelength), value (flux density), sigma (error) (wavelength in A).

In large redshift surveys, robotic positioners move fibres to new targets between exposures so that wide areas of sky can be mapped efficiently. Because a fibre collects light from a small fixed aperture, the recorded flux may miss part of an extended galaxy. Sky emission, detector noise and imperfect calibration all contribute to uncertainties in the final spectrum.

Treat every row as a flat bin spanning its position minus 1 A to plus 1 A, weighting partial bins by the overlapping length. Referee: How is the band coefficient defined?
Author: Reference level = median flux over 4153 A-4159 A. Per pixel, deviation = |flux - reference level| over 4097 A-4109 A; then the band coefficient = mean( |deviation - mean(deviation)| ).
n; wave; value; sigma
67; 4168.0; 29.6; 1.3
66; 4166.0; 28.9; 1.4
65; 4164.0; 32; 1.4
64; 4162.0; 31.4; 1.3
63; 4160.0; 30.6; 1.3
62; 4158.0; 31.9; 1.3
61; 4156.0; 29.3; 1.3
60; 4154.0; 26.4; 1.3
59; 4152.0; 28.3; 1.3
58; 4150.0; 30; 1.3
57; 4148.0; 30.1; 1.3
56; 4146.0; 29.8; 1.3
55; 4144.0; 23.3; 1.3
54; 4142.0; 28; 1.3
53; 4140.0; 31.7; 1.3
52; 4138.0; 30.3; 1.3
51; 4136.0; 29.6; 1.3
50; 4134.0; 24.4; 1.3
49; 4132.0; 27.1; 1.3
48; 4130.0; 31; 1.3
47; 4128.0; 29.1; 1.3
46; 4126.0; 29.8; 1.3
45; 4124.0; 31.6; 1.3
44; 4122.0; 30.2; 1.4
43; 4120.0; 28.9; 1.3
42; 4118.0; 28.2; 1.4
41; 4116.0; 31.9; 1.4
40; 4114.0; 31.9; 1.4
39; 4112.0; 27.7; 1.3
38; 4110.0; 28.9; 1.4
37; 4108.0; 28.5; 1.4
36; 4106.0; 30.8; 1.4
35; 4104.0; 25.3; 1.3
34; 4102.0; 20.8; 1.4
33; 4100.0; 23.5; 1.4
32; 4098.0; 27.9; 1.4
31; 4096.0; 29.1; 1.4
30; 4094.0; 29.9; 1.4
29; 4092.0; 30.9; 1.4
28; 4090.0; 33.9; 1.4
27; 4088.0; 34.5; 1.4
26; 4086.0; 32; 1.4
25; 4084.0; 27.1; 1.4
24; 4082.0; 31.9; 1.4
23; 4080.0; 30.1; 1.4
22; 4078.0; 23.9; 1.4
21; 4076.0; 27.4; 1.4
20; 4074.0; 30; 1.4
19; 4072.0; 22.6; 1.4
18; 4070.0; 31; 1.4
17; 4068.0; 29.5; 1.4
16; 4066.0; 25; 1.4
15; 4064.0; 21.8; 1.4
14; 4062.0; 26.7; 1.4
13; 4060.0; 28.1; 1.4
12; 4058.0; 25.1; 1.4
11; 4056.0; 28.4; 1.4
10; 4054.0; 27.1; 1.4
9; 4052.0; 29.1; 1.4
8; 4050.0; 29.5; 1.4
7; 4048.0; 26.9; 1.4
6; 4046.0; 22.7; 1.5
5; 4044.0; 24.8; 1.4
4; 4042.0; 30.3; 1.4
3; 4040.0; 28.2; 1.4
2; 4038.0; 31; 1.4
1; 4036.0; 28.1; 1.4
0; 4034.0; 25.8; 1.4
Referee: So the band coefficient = 2.4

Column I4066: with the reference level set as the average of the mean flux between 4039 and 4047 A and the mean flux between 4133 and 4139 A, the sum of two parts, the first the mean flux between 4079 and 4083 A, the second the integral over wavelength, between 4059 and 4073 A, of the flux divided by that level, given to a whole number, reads 45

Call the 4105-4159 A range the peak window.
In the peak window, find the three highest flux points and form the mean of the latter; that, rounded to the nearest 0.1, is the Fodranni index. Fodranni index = 31.9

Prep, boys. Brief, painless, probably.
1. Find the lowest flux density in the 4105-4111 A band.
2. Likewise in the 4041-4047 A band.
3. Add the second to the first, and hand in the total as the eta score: 51.2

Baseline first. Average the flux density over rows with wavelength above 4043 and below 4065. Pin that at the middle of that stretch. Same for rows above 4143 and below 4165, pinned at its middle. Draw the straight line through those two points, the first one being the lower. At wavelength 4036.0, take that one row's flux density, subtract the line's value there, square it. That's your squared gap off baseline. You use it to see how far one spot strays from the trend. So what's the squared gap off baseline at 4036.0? 5.1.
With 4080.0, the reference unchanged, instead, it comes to 8.6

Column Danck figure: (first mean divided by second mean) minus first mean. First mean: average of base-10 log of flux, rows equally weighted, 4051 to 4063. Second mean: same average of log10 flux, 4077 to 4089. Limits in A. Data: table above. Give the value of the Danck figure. -0.461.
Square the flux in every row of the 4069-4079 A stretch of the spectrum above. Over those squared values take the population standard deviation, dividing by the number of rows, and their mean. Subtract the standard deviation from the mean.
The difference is 562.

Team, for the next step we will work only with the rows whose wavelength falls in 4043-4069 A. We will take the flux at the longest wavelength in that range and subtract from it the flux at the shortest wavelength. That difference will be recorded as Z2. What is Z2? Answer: 4.7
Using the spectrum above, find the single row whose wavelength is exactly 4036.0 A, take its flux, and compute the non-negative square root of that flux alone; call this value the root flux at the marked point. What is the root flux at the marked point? 5.30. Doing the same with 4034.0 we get 5.08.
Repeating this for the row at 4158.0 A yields 5.65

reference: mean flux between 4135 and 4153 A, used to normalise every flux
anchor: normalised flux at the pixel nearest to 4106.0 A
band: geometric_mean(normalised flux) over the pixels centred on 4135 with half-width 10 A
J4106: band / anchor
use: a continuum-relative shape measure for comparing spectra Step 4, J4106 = 0.92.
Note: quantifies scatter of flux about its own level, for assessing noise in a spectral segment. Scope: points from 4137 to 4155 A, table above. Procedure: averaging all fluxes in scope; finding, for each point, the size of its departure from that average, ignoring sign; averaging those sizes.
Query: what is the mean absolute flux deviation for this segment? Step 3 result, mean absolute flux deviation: 1.9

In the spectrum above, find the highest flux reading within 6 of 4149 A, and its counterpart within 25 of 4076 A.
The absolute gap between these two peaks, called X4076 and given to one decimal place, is 4.4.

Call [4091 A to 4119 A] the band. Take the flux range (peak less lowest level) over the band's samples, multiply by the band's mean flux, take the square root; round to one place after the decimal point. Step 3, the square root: 17.7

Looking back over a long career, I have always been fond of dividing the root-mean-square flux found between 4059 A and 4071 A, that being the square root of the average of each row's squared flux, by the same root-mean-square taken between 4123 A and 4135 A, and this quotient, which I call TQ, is 0.94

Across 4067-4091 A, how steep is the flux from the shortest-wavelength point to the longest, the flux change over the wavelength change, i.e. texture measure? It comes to 0.20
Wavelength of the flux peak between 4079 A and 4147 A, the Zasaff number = 4088.0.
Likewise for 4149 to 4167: 4164.0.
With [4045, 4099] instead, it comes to 4088.0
